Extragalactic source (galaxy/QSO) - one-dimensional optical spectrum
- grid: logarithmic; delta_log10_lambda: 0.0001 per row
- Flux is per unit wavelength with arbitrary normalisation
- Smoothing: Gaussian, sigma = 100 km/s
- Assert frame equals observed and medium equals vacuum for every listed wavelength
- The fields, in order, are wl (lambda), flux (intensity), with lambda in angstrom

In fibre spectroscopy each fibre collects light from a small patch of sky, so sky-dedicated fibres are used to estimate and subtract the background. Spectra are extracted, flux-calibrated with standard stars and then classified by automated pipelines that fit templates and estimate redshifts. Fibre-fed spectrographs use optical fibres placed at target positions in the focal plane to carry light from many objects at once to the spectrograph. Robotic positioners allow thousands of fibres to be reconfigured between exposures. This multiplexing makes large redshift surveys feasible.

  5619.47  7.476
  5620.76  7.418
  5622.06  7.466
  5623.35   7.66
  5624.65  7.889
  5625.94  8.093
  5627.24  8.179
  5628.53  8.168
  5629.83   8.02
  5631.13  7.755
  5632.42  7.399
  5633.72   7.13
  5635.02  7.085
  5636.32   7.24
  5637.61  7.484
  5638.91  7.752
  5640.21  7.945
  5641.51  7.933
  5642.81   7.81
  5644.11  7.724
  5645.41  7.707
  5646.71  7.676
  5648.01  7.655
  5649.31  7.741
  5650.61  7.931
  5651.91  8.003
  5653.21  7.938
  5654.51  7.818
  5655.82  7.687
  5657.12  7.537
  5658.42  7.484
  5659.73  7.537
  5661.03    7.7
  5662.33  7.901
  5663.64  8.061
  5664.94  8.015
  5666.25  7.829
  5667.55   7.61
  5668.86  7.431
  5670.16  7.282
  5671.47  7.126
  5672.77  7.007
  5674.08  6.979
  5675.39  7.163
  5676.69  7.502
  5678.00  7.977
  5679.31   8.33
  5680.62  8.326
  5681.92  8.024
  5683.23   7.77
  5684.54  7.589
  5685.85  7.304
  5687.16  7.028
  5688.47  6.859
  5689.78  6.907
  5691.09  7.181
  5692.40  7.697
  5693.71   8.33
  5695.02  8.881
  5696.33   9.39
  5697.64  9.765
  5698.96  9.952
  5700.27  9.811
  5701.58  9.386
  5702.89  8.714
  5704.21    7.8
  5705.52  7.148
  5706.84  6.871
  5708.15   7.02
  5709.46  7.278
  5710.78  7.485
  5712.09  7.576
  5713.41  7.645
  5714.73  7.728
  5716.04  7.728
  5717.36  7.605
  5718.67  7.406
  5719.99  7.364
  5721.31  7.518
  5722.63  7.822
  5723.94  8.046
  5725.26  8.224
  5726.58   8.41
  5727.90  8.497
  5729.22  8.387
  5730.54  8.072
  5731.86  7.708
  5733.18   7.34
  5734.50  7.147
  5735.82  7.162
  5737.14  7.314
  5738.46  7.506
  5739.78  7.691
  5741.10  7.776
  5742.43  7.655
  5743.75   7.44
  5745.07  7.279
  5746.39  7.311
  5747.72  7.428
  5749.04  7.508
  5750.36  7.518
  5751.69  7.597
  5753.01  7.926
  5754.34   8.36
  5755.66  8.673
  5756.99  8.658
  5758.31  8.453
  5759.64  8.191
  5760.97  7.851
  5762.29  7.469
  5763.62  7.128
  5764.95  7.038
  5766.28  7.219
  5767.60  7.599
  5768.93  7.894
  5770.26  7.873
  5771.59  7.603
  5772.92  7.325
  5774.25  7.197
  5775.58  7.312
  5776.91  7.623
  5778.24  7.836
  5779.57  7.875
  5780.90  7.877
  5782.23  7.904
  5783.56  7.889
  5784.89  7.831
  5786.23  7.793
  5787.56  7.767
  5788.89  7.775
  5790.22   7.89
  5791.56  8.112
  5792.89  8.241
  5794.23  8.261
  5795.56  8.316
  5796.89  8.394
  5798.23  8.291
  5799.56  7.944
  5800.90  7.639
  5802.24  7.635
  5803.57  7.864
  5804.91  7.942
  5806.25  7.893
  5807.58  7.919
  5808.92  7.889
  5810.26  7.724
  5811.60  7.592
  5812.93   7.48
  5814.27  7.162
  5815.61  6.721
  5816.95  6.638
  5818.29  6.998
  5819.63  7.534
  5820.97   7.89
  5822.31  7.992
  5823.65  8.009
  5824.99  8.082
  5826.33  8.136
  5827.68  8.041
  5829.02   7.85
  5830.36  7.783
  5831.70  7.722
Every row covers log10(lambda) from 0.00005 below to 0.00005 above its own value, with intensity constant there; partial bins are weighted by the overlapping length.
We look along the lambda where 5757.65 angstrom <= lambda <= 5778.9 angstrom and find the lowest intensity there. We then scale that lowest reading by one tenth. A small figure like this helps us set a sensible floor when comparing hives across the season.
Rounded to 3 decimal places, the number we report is 0.704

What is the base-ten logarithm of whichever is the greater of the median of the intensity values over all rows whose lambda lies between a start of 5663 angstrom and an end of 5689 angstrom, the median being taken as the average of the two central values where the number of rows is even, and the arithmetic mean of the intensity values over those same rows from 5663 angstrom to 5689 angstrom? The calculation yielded 0.879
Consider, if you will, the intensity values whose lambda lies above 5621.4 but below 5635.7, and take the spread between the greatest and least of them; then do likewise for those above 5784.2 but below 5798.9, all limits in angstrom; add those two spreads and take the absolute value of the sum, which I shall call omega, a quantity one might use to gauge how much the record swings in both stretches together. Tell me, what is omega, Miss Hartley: 1.7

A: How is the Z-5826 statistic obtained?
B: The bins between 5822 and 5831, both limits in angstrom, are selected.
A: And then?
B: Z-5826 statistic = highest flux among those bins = 8.136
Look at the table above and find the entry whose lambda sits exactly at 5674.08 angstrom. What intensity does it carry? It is 6.979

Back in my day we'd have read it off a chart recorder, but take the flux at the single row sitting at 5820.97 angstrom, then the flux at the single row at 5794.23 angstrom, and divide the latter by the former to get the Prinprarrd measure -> 1.05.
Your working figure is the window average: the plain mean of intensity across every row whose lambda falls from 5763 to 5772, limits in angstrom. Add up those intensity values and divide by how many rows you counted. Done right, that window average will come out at 7.48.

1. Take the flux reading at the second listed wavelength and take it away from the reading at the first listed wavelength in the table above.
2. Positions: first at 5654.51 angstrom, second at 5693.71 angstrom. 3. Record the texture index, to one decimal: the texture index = -0.5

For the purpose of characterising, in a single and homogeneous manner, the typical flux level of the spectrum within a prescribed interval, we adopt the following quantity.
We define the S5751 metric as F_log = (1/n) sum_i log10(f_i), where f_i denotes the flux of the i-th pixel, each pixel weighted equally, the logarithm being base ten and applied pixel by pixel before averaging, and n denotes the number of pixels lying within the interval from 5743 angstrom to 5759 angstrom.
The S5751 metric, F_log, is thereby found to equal 0.894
